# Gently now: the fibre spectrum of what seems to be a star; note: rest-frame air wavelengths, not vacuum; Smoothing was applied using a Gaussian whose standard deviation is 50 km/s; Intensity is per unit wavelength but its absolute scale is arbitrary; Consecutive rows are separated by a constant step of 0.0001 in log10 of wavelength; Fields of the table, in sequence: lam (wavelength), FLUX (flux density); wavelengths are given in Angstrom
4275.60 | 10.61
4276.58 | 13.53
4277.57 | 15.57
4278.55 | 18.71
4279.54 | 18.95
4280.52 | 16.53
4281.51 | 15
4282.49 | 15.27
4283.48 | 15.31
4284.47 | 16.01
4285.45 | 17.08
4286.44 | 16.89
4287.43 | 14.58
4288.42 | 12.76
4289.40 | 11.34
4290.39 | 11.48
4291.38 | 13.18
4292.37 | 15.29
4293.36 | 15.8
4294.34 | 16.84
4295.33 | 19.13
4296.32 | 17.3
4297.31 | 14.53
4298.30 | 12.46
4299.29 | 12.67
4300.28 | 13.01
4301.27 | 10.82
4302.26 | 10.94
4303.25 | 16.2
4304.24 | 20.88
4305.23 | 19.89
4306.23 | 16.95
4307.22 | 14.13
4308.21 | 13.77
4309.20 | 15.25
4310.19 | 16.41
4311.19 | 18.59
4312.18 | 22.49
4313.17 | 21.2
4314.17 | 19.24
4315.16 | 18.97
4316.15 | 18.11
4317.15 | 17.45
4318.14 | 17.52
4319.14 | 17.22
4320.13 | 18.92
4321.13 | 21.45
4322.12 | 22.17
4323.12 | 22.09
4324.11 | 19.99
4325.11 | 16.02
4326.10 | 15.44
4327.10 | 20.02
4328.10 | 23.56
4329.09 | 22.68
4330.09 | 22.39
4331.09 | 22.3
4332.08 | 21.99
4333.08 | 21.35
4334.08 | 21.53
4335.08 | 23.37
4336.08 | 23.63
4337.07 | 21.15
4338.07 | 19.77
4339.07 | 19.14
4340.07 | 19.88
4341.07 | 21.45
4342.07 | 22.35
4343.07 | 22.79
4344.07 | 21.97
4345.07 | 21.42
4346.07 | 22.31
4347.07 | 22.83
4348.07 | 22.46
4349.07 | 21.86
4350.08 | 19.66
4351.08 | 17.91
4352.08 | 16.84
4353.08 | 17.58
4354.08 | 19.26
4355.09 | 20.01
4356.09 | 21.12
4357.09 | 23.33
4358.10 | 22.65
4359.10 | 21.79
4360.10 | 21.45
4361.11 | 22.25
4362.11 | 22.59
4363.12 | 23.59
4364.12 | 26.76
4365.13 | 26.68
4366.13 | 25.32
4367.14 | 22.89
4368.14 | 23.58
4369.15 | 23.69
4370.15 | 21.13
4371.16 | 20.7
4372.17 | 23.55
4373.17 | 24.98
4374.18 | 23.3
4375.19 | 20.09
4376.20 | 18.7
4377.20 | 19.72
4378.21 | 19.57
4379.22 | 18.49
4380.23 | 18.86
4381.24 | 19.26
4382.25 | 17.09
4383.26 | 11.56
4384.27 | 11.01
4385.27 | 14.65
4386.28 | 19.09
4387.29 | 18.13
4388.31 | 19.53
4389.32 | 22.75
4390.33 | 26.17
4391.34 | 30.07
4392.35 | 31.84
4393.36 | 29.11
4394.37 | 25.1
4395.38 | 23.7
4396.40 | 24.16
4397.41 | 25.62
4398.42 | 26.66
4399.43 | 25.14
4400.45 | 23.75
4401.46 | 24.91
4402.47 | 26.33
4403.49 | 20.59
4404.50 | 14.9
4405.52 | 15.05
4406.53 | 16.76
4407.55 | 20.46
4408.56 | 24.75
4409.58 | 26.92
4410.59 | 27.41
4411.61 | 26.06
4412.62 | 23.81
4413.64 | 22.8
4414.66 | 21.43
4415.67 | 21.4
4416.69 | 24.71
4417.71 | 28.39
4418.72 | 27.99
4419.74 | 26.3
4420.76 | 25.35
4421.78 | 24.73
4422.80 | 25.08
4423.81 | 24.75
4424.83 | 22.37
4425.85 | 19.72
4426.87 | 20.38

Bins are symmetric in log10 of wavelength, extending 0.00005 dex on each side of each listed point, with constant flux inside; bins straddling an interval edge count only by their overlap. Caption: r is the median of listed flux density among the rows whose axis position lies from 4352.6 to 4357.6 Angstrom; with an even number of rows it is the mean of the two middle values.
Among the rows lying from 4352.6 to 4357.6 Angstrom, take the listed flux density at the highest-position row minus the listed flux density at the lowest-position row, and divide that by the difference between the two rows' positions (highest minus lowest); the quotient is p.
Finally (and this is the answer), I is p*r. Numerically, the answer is 29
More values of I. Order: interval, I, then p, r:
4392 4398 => -31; -1.2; 25.4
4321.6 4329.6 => 2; 0.1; 21.1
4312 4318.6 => -16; -0.8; 19.0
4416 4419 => 45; 1.6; 28.0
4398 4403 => -2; -0.1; 25.1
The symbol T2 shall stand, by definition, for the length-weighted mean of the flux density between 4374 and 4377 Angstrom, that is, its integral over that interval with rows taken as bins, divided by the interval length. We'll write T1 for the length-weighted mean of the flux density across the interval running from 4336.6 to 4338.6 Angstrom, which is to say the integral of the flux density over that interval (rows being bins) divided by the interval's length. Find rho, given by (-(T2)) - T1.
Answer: -41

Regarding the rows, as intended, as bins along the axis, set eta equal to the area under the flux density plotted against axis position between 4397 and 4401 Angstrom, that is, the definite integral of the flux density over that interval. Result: 101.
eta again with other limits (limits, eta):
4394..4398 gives 99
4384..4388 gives 65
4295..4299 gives 62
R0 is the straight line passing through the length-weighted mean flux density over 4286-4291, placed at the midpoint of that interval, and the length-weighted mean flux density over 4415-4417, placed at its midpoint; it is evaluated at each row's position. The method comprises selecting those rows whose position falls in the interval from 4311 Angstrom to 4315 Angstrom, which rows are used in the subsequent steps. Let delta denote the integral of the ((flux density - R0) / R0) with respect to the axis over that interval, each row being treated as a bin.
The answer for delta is 1.38 Angstrom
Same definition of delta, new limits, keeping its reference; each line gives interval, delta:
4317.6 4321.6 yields 0.78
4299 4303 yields -0.62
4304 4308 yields 0.77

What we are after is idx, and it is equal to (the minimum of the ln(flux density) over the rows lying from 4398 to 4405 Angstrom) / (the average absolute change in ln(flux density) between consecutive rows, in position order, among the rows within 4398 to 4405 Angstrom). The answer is 21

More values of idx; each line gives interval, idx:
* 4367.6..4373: 45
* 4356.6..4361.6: 102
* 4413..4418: 35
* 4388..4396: 27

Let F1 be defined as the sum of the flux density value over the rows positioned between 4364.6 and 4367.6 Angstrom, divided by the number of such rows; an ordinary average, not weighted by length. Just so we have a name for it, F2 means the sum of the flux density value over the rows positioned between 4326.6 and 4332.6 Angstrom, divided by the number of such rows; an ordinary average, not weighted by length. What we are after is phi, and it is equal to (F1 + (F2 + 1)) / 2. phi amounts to 24.1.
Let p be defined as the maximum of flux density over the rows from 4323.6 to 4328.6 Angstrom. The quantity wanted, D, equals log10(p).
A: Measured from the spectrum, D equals 1.372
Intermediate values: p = 23.56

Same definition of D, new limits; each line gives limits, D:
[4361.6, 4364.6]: 1.427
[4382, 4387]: 1.281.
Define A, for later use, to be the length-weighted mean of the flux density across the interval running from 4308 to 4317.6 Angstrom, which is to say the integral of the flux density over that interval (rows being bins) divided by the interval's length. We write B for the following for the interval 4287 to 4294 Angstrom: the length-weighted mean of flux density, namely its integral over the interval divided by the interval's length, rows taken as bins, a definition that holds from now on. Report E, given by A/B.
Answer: 1.3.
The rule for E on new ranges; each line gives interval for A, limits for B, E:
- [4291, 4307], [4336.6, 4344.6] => 0.7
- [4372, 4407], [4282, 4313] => 1.4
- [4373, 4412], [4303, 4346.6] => 1.1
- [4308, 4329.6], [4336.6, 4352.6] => 0.9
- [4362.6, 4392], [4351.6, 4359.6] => 1.0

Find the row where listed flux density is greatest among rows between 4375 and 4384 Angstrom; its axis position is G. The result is 4375.19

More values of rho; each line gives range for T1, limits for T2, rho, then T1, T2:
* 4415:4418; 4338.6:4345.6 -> -46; 24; 21.3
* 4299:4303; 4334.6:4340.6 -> -33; 12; 21.2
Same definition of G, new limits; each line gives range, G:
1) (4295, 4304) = 4295.33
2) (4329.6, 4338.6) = 4336.08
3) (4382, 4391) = 4390.33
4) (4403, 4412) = 4410.59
